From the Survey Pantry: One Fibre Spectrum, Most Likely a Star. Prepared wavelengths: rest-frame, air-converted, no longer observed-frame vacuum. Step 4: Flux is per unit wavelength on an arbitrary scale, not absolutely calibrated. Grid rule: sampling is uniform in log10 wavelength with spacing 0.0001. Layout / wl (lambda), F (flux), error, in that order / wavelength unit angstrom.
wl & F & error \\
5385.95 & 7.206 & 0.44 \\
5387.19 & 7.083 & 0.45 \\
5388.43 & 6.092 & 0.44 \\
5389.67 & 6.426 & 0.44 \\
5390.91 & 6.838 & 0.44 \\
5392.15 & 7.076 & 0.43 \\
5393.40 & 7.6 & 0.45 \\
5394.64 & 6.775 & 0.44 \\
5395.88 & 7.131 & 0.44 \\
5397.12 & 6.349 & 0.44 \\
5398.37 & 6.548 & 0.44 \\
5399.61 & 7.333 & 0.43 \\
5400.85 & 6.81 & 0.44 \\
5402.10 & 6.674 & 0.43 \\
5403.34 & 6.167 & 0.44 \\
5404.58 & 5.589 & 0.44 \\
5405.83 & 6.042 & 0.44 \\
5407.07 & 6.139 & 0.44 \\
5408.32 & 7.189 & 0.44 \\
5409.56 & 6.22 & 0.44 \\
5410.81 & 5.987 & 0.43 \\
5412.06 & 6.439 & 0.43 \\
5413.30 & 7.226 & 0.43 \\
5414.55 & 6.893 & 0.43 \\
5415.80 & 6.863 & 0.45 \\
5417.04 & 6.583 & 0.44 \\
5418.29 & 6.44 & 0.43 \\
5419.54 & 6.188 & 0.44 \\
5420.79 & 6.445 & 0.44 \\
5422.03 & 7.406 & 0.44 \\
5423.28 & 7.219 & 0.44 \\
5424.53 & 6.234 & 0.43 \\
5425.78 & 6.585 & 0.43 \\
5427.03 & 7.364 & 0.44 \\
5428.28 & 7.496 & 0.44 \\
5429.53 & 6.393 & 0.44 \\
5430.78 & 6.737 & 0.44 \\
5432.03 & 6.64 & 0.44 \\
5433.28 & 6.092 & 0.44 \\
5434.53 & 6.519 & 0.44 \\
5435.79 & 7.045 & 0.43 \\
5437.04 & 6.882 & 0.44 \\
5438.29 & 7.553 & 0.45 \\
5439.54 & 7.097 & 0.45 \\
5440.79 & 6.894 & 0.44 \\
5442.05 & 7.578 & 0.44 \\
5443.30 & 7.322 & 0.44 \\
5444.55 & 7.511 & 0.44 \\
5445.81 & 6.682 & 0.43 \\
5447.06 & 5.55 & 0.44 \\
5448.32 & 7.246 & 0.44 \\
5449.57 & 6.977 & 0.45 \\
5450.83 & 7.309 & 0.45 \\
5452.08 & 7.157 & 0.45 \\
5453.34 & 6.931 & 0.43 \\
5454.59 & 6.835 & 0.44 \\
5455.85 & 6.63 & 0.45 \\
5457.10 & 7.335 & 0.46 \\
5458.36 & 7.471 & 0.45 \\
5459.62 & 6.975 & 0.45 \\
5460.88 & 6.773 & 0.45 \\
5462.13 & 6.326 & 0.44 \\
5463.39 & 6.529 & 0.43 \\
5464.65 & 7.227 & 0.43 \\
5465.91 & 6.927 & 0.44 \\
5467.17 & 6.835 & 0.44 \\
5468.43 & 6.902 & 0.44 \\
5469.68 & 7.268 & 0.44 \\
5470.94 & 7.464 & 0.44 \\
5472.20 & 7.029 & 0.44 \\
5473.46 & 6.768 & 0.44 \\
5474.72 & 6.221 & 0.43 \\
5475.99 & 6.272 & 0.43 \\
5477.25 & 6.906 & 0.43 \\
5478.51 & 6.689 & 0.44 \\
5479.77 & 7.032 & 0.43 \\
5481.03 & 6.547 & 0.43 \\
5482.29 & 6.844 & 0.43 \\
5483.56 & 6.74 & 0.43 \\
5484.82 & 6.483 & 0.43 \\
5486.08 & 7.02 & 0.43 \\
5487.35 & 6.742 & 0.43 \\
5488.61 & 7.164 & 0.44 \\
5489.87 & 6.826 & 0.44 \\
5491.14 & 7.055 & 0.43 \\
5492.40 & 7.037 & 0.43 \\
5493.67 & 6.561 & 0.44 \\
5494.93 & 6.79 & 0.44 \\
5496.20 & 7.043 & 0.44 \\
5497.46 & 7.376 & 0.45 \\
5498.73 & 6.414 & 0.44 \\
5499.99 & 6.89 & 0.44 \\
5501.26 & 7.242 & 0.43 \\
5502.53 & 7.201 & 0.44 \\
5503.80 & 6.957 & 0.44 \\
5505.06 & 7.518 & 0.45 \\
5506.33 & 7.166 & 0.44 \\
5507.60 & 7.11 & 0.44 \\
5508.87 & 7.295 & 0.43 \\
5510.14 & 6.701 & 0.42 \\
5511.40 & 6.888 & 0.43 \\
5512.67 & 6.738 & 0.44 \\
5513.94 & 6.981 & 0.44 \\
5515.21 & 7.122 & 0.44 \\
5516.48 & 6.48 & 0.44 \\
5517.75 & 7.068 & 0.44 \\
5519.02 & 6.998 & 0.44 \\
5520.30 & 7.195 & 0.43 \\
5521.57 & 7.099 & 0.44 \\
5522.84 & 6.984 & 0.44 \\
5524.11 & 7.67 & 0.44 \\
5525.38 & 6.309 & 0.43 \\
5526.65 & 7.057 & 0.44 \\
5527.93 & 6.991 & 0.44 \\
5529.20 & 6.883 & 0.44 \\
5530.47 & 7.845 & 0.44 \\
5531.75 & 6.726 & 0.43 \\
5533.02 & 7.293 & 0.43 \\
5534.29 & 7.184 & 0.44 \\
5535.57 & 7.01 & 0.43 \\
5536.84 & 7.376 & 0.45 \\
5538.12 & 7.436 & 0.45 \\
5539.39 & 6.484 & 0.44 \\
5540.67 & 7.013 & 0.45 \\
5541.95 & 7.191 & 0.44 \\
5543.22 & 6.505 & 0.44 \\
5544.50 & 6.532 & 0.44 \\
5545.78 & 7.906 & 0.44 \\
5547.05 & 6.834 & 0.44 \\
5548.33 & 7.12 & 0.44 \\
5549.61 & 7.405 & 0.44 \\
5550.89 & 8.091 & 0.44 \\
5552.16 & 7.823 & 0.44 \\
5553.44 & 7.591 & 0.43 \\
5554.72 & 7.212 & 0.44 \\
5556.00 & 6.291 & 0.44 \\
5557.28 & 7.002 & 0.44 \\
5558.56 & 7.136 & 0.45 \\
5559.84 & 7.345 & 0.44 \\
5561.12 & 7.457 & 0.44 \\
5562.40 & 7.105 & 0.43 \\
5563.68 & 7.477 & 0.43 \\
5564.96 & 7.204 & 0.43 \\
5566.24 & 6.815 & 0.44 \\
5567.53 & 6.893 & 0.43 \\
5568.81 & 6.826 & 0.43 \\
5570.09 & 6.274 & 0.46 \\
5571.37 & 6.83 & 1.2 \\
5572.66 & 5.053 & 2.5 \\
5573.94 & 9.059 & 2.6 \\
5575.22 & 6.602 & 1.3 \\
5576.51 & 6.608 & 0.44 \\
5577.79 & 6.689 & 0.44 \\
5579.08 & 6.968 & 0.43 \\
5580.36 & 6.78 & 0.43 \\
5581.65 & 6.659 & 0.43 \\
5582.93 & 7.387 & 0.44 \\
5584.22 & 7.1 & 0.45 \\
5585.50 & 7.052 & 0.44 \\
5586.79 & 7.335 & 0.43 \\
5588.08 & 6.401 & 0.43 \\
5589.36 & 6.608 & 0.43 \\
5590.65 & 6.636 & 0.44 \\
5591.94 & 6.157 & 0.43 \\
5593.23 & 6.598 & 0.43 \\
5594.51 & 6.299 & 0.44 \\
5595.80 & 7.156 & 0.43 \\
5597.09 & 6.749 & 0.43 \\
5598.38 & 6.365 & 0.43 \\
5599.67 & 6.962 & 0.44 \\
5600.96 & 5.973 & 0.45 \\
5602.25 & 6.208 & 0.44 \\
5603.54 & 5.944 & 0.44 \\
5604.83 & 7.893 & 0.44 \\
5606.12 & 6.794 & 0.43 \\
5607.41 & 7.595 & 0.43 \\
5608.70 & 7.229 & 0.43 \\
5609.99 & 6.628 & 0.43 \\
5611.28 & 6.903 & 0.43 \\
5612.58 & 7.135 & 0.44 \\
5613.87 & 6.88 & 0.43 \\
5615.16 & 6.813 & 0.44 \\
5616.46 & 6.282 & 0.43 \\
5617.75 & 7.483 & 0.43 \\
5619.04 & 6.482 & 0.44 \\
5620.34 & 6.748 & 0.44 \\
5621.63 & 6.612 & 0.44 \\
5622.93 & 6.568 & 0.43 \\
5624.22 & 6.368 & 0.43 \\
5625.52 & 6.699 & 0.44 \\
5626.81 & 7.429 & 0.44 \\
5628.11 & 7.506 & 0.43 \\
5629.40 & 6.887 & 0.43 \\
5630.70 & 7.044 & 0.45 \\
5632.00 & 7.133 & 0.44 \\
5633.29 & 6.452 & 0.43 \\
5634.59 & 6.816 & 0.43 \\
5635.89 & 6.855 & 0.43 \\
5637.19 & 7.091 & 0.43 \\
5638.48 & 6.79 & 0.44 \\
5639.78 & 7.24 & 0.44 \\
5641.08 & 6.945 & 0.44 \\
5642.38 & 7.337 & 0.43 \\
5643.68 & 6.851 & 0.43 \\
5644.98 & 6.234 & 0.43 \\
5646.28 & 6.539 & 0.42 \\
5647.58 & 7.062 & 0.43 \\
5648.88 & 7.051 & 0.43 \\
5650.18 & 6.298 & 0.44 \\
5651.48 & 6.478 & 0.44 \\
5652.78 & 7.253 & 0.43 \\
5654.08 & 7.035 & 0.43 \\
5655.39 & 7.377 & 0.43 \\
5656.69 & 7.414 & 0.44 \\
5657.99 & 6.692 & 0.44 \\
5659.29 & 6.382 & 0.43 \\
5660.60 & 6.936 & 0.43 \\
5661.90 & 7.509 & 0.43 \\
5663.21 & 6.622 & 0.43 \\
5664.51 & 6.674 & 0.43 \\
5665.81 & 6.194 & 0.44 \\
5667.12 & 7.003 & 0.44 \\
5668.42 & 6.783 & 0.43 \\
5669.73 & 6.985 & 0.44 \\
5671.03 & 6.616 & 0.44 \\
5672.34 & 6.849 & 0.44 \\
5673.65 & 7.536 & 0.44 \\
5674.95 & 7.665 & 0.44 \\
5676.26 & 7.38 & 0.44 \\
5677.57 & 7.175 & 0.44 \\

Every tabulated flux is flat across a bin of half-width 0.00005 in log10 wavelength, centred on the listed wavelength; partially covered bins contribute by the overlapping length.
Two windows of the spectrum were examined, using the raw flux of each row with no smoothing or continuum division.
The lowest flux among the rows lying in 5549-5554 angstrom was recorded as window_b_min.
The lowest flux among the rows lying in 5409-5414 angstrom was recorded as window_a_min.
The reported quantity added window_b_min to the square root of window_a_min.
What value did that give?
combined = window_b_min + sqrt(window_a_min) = 9.85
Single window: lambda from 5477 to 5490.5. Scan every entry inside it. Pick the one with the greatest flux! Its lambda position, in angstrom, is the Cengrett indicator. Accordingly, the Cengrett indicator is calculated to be 5488.61 angstrom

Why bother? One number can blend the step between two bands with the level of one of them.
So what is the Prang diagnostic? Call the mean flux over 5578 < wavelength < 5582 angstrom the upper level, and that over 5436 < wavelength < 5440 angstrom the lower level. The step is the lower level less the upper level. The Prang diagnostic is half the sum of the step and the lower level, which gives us 3.8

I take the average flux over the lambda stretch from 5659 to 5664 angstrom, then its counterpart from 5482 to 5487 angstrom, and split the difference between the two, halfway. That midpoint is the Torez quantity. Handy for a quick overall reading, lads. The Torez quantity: 6.82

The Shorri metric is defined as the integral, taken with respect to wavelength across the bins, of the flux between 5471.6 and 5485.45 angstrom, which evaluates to 93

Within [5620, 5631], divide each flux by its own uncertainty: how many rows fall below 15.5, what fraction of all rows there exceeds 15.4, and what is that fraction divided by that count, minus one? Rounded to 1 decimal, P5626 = -0.9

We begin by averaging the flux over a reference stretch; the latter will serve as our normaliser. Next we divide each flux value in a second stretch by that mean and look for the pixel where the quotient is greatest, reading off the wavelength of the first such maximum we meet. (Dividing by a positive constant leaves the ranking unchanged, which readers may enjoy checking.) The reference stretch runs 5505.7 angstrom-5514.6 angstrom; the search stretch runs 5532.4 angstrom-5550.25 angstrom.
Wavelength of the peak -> 5545.78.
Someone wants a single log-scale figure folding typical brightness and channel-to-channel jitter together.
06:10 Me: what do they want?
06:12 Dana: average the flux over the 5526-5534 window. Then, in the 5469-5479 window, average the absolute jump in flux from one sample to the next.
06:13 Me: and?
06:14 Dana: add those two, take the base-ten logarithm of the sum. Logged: 0.873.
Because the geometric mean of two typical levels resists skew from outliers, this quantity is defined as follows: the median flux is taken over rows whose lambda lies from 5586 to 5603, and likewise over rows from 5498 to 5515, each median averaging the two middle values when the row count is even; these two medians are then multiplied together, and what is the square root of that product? 6.79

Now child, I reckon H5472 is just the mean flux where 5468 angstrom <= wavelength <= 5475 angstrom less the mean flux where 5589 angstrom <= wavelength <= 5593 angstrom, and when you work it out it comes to 0.5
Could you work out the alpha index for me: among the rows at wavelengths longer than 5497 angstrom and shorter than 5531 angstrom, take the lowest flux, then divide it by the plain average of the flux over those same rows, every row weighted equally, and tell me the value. 0.896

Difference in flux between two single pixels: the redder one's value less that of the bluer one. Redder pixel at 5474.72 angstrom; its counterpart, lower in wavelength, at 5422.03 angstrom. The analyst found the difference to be -1.2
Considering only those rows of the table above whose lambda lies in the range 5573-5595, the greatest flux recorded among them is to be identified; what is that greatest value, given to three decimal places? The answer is 9.059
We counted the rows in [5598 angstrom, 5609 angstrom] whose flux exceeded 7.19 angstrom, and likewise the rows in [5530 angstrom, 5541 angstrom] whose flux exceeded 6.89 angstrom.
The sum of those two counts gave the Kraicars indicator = 10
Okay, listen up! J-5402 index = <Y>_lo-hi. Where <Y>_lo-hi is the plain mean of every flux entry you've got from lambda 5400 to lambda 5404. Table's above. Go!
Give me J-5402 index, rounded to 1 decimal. 6.6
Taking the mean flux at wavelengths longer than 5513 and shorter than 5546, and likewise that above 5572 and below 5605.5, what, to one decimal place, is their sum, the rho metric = 13.8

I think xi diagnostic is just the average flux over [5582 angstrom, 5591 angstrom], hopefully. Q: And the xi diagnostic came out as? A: 6.93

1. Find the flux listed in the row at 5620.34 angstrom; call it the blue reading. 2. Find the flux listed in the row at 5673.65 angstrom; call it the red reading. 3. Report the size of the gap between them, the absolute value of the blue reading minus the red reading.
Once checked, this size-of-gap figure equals 0.8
